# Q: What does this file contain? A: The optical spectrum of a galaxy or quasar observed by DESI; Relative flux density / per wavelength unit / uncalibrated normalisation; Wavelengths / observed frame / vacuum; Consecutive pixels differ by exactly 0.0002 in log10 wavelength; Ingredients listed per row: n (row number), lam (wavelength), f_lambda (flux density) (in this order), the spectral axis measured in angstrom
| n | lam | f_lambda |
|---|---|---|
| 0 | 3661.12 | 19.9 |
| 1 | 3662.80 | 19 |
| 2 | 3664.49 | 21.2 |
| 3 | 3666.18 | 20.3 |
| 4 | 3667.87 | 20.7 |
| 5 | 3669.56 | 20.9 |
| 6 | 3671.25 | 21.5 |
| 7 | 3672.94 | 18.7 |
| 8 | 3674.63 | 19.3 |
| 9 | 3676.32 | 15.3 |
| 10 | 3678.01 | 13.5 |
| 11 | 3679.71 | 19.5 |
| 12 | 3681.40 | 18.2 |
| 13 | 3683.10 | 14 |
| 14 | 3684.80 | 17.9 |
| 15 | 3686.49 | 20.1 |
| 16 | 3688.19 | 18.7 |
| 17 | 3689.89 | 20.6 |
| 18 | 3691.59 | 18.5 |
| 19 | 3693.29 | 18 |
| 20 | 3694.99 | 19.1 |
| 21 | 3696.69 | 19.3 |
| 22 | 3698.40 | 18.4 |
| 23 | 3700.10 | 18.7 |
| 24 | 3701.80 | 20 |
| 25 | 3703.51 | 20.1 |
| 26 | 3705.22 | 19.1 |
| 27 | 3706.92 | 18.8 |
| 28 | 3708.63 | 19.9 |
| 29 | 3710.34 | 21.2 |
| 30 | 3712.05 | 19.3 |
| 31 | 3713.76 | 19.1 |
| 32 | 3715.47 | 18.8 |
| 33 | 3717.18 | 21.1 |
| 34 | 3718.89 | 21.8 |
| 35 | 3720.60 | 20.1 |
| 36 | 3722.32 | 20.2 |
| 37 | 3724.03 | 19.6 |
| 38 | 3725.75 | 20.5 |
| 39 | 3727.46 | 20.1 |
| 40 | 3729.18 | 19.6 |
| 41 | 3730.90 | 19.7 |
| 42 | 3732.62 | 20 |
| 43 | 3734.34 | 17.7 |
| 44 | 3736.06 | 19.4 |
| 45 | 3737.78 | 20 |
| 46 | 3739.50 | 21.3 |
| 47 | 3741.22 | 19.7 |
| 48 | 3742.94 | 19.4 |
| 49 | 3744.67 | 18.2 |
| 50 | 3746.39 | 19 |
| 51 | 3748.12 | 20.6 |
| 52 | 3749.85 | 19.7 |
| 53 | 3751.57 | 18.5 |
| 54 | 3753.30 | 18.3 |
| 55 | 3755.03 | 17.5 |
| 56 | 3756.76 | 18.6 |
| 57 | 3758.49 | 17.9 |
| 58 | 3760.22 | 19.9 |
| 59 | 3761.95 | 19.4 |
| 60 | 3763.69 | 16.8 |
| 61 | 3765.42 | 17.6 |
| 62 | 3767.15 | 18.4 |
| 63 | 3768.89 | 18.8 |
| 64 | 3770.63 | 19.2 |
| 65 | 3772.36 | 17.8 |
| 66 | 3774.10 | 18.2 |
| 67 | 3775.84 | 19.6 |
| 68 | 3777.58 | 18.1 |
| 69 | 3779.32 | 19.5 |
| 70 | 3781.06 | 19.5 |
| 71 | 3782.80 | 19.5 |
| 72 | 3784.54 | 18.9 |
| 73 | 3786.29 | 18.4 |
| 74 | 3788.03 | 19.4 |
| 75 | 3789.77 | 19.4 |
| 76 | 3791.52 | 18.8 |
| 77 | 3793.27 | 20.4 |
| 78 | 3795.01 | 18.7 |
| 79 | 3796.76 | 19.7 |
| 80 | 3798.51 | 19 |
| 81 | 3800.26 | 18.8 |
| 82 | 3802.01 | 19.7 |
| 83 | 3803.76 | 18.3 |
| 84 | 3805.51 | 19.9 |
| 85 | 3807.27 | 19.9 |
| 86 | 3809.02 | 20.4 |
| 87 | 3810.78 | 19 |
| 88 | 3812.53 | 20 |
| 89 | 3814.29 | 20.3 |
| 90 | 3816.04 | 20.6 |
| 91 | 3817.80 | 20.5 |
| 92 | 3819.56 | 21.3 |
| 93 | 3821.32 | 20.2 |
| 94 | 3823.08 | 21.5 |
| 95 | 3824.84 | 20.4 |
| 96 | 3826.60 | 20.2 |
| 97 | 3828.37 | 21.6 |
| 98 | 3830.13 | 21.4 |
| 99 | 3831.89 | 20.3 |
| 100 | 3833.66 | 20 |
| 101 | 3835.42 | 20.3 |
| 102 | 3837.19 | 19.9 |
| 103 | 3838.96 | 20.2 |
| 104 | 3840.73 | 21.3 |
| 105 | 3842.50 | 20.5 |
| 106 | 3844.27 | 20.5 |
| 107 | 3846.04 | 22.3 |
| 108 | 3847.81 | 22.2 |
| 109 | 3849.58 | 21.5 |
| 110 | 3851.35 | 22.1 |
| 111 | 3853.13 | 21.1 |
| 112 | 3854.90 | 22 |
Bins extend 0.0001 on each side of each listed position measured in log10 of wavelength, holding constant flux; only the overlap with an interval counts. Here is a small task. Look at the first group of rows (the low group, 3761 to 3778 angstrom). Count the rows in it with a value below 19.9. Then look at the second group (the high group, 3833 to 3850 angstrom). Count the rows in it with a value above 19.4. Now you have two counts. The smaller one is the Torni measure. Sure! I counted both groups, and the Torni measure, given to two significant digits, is 10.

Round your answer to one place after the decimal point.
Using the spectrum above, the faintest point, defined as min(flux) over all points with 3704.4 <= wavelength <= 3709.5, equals 18.8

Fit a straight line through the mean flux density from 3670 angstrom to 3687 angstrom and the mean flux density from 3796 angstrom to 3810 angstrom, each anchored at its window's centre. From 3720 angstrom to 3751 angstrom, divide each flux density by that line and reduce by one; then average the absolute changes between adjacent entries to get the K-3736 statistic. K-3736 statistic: 0.048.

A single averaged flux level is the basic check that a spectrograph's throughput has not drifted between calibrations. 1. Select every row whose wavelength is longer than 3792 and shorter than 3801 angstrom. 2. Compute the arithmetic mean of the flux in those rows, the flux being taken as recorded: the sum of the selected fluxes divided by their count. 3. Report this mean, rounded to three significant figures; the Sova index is 19.3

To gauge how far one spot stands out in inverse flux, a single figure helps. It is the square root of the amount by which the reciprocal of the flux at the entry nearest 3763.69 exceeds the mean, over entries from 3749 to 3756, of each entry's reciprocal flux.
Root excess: 0.073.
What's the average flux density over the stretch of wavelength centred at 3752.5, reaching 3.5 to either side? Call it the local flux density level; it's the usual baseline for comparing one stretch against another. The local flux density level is 18.5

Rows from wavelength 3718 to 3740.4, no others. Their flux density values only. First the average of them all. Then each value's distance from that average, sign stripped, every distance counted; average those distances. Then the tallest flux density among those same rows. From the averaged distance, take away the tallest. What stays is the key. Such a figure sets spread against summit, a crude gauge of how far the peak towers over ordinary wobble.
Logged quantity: -21.2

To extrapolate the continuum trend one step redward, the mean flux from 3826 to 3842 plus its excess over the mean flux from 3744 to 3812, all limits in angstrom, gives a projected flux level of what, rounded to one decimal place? 22.2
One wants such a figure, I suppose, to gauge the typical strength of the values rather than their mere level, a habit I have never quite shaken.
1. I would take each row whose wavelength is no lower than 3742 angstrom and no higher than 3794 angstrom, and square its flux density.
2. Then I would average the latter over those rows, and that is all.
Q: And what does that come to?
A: 356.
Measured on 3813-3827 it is 426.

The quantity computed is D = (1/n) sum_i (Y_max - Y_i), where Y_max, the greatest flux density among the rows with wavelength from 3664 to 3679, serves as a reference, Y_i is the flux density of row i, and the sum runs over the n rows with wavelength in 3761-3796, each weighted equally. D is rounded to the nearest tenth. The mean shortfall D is 2.7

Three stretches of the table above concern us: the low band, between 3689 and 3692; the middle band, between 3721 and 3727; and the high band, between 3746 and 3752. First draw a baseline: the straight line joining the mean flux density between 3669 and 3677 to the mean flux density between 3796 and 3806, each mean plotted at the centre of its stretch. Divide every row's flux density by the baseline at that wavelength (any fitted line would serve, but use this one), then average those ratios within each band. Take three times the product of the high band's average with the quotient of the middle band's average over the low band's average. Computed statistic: 3.1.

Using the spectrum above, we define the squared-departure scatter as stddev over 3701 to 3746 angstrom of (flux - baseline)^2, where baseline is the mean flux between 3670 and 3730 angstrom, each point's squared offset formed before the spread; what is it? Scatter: 1.8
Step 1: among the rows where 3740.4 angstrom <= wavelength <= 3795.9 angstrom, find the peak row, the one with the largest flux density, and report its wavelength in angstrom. 3748.12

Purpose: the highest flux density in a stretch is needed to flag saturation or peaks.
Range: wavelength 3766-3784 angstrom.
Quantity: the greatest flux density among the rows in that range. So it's 19.6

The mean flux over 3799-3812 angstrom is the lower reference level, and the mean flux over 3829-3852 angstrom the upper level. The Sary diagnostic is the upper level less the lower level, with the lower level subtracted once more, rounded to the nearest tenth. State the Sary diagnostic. -17.9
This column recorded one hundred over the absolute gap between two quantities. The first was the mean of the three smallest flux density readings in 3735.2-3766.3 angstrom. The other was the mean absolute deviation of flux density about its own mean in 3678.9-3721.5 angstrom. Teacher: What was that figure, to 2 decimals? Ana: 6.13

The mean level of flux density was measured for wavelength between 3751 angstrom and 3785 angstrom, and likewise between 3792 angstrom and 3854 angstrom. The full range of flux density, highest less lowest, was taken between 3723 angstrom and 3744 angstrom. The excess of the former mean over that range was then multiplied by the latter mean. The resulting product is 306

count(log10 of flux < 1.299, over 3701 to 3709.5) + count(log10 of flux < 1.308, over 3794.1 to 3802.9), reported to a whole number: 8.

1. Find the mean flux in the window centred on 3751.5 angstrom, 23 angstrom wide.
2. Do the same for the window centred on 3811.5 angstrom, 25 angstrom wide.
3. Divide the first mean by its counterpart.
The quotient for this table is 0.95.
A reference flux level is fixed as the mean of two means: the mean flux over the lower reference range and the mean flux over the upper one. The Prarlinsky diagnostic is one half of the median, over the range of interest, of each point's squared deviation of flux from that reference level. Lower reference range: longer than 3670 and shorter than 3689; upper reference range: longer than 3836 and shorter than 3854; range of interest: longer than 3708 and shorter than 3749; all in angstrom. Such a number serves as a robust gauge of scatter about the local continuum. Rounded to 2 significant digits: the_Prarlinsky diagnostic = 0.15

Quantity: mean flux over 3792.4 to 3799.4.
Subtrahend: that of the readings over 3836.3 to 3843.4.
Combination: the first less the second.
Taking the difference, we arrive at -1.0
